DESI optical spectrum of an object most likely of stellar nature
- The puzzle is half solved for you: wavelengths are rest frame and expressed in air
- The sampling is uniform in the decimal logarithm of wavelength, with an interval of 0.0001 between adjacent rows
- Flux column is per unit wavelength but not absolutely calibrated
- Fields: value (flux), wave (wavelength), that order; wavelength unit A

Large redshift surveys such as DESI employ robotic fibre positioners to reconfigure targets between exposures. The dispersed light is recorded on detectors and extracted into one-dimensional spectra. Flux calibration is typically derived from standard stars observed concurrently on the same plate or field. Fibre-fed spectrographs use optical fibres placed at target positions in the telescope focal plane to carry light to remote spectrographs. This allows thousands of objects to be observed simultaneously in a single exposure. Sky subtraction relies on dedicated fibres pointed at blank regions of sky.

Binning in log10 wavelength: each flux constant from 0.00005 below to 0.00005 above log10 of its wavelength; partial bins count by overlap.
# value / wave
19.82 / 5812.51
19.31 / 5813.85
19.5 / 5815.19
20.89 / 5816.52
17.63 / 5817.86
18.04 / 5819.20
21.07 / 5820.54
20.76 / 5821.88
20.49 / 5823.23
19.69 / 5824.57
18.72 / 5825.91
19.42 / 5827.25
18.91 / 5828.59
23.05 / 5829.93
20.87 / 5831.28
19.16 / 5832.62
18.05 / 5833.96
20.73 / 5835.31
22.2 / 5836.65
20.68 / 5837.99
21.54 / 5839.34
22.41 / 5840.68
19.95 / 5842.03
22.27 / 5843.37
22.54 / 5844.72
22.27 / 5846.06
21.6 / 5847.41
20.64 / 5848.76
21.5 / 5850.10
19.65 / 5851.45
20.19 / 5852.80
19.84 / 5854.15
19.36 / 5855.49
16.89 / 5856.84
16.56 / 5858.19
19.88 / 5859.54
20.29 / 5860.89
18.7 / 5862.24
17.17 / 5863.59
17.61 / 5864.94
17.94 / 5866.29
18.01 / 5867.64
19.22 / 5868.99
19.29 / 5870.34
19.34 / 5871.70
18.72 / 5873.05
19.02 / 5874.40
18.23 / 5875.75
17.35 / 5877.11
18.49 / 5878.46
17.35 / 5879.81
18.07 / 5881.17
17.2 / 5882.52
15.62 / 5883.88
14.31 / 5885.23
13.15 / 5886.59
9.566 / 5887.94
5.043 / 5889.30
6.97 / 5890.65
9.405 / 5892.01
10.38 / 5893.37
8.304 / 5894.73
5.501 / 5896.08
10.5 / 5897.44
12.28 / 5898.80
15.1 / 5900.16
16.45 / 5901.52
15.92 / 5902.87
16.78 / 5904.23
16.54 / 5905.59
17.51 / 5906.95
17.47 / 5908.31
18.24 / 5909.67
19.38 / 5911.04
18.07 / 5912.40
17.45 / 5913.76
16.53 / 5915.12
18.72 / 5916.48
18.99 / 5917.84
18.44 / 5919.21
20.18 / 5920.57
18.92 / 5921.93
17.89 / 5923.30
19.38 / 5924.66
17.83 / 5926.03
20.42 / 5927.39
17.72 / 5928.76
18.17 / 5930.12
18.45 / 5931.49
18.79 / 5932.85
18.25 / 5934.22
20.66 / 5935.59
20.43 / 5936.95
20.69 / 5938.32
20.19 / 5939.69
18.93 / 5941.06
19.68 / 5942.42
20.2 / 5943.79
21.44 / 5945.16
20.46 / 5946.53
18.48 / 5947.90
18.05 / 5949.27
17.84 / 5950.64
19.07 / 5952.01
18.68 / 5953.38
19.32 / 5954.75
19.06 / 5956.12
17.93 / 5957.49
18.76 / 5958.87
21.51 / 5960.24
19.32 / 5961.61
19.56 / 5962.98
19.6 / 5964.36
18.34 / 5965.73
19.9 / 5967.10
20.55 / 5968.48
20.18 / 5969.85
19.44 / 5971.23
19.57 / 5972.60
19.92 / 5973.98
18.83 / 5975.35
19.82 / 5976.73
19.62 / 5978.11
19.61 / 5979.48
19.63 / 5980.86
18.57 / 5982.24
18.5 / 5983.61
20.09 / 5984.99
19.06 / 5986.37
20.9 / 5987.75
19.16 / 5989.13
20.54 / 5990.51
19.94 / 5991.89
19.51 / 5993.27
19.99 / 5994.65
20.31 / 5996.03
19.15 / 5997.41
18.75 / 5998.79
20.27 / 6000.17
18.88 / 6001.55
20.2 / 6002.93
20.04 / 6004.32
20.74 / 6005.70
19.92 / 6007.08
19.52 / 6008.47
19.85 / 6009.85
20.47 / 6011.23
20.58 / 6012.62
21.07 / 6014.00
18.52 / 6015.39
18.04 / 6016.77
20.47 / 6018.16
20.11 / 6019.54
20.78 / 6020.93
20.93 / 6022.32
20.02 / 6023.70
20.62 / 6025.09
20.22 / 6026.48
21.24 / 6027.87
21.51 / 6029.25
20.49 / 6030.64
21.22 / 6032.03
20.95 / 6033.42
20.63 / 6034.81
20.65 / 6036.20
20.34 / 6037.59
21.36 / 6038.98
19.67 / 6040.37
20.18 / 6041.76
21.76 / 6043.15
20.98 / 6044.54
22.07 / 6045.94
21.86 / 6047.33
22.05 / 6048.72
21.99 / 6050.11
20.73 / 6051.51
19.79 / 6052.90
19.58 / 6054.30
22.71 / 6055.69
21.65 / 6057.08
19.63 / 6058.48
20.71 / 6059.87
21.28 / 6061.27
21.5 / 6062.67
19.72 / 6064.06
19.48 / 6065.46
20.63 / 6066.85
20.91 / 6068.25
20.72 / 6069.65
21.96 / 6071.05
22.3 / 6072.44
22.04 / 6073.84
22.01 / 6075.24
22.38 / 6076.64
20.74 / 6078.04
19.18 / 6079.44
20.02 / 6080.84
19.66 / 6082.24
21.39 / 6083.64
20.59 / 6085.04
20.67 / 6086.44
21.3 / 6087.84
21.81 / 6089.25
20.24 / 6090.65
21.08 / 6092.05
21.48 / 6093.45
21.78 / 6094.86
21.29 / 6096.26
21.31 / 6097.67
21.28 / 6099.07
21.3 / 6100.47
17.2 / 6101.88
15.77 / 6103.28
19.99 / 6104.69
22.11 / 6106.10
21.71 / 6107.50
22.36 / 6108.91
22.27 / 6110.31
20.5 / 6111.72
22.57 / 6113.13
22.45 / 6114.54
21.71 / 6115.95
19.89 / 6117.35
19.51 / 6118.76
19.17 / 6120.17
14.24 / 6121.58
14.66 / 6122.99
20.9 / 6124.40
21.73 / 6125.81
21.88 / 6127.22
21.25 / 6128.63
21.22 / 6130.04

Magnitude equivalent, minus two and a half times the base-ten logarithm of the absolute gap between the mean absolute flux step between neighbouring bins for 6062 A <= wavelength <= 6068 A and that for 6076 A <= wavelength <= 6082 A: 1.3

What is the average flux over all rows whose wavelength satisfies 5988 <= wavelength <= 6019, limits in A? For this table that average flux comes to 19.8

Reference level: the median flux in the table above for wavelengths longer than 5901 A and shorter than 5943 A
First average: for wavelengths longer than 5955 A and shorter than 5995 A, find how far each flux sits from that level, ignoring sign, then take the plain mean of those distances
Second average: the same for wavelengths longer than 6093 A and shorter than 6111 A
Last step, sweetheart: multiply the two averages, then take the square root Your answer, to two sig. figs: 1.8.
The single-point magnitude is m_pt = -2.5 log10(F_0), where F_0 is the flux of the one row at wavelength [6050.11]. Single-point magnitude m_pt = -3.36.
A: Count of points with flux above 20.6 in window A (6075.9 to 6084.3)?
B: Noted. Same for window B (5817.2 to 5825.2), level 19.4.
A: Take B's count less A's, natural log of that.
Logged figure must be 0.0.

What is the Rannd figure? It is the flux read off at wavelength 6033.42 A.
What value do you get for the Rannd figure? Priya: 20.95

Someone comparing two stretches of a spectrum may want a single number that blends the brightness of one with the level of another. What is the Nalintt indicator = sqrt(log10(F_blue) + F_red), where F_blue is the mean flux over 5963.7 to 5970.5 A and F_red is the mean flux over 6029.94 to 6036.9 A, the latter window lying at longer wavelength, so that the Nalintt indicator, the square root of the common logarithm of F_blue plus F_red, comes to 4.70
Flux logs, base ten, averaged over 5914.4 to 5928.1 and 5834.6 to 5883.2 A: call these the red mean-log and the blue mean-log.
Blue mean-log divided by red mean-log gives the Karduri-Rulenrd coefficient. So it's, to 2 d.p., 1.01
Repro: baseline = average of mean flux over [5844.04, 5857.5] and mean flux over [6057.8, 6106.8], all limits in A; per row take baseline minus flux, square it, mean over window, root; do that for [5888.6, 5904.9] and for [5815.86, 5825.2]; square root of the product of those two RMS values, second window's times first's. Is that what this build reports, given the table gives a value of 4.0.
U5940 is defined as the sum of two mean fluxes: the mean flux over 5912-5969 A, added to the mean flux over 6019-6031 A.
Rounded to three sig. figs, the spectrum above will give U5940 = 39.8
